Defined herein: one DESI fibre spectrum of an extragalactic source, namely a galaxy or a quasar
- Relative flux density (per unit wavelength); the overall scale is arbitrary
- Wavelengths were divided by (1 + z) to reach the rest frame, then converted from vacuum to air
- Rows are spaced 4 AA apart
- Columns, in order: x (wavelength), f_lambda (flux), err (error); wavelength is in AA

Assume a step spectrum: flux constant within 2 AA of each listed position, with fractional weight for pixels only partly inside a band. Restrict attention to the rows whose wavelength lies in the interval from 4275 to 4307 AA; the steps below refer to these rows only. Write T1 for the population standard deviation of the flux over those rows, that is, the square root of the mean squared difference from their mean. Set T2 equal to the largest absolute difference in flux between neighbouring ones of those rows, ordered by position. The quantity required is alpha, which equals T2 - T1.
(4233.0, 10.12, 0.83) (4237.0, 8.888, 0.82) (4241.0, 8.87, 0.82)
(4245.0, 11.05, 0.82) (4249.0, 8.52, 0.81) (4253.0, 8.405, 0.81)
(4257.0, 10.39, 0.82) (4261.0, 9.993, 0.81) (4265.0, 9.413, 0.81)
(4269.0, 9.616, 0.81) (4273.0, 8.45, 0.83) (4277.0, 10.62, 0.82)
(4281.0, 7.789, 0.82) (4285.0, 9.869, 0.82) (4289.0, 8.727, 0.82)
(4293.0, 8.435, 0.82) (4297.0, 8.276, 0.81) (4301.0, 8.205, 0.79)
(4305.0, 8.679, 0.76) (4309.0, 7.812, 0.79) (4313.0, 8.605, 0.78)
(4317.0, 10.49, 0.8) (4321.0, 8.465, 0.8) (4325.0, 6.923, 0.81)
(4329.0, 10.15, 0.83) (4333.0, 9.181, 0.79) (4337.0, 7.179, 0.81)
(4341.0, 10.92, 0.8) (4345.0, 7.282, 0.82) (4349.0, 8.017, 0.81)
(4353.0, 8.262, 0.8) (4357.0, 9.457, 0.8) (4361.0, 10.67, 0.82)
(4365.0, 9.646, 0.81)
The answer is 1.95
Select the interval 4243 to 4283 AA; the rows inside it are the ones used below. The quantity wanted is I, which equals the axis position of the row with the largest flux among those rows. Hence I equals 4245.0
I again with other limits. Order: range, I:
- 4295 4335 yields 4317.0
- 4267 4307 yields 4277.0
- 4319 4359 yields 4341.0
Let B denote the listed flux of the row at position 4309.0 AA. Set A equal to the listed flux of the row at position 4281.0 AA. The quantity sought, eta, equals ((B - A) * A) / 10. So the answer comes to 0.0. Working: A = 7.789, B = 7.812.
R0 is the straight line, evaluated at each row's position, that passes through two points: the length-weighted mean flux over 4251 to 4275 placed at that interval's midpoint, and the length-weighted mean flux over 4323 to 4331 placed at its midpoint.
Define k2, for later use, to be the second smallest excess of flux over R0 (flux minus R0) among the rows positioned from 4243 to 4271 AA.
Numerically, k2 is -1.0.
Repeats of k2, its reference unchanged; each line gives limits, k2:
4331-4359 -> -1.0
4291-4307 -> -0.7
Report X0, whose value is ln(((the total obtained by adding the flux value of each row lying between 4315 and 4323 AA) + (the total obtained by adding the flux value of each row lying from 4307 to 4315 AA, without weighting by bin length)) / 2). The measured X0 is 2.87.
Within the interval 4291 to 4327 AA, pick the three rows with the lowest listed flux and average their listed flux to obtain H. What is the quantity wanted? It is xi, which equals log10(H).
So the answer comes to 0.88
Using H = 7.65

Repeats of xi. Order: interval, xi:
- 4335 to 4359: 0.87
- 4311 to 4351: 0.85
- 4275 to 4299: 0.91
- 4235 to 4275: 0.93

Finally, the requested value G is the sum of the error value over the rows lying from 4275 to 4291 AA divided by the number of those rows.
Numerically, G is 0.820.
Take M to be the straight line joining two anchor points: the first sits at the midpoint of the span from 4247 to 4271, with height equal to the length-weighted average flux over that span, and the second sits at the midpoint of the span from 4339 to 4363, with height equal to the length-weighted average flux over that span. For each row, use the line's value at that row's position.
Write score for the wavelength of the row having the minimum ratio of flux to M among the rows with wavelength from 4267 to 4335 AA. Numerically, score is 4325.0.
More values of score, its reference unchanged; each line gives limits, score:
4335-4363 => 4337.0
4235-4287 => 4281.0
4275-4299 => 4281.0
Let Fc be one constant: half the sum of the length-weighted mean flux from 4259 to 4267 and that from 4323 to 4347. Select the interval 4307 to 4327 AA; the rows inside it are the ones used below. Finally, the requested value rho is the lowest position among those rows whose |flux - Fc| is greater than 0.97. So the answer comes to 4309.0 AA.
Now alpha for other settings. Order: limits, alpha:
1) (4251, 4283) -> 1.87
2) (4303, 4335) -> 2.14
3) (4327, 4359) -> 2.48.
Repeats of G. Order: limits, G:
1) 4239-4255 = 0.815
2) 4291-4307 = 0.795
